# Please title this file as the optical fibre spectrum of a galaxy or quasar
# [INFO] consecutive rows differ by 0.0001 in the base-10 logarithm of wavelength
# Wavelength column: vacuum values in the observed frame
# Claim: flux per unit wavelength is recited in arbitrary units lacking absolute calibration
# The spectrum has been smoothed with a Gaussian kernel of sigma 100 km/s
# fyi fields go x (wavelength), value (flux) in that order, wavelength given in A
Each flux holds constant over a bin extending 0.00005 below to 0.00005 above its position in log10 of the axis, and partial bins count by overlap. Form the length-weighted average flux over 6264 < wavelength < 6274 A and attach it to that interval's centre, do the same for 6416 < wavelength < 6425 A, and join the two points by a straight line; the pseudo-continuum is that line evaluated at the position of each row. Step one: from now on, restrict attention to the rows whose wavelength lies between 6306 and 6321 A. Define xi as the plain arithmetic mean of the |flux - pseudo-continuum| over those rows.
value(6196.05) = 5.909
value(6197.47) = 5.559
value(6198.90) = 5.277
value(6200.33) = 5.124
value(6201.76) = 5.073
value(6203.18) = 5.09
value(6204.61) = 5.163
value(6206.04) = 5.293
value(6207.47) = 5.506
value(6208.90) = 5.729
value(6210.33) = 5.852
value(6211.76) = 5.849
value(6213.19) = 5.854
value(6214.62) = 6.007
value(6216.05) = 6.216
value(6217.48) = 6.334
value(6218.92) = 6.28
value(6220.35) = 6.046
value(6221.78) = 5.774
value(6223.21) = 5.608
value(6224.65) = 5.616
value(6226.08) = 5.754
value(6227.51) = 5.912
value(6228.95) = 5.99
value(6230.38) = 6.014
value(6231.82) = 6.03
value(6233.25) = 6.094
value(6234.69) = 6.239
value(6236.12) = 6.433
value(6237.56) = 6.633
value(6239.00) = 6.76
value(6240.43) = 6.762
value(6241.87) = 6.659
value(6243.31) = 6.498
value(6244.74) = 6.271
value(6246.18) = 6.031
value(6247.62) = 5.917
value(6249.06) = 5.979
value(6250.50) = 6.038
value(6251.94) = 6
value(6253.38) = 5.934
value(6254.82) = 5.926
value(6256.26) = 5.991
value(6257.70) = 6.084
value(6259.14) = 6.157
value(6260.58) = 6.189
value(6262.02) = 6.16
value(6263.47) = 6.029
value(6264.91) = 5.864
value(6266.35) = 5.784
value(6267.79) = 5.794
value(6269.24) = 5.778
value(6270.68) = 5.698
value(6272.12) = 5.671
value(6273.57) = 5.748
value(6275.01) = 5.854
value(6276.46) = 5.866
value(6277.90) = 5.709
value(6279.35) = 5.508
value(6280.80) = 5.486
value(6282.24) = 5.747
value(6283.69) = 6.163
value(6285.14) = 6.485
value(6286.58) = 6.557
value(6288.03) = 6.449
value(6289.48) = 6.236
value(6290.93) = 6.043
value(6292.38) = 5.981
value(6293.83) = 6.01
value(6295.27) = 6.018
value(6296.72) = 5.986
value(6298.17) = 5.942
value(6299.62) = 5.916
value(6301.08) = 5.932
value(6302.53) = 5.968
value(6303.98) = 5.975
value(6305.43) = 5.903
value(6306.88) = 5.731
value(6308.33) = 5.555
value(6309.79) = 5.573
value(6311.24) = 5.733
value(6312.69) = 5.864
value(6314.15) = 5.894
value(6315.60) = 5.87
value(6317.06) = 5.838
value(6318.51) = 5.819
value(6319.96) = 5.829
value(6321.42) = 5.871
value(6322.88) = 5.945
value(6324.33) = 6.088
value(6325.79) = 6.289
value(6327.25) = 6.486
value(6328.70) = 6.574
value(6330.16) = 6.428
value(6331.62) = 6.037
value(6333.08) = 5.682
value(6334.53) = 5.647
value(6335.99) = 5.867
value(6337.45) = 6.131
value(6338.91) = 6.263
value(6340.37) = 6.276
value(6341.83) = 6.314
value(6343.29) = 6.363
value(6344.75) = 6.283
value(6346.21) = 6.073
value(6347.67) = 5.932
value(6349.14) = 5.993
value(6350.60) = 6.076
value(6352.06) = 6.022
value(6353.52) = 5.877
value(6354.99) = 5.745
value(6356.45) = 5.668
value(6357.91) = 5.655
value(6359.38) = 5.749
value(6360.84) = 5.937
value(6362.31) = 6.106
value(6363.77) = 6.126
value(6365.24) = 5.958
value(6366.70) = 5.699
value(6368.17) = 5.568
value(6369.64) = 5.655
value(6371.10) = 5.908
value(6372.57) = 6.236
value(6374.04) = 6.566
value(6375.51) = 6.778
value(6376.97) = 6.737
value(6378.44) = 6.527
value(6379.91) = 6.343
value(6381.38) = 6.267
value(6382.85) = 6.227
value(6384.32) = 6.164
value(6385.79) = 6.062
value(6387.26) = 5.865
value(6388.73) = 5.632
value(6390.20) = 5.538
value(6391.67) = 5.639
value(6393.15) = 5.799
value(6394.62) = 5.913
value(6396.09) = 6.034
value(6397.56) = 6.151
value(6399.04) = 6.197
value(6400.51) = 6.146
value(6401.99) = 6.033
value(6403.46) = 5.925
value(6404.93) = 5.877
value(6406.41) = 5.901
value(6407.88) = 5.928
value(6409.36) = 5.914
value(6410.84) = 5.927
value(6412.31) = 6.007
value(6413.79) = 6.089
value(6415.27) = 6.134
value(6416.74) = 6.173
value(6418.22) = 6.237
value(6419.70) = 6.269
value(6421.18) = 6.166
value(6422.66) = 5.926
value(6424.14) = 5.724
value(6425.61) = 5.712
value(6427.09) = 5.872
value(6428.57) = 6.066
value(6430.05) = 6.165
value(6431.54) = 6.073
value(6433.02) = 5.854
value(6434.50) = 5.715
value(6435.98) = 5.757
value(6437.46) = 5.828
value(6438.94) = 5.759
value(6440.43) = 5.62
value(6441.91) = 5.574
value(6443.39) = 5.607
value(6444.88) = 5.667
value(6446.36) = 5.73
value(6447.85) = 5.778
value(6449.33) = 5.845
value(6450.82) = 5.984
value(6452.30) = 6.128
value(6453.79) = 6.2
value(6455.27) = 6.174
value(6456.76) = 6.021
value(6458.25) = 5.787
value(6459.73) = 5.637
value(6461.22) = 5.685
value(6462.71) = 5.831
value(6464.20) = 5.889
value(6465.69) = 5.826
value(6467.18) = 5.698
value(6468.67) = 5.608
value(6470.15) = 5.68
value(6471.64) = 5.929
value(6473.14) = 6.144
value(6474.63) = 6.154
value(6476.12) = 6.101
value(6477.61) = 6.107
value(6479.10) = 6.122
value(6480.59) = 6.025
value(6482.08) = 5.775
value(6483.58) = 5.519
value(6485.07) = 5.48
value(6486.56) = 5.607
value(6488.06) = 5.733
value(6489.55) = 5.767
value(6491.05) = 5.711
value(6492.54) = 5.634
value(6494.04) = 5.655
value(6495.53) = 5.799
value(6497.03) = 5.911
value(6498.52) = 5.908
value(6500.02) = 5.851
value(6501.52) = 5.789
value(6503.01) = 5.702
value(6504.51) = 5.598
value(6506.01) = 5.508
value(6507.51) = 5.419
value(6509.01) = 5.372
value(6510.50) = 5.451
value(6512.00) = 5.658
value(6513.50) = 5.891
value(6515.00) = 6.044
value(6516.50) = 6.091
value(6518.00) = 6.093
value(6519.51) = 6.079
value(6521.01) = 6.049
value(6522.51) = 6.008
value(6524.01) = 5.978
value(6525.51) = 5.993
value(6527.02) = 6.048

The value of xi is 0.10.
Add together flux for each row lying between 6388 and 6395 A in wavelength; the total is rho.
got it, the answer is 28.5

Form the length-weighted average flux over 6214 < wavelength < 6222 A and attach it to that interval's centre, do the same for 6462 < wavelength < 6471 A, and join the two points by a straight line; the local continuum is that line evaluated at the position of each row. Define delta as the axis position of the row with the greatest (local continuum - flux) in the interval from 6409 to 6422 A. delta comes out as 6409.36 A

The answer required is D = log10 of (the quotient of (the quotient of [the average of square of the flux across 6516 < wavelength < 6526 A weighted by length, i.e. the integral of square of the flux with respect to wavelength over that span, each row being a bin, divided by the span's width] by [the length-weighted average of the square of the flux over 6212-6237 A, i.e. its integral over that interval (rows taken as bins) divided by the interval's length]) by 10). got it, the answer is -1.00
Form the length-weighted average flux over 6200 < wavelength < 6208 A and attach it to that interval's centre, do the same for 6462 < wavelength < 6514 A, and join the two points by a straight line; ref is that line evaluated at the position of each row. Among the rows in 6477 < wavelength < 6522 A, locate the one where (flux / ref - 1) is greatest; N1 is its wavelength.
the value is 6479.10 A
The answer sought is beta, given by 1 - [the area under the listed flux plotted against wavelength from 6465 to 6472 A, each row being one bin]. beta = -39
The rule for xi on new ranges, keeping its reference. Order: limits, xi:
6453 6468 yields 0.30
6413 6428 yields 0.17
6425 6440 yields 0.24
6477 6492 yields 0.43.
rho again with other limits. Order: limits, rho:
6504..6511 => 27.3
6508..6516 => 28.4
